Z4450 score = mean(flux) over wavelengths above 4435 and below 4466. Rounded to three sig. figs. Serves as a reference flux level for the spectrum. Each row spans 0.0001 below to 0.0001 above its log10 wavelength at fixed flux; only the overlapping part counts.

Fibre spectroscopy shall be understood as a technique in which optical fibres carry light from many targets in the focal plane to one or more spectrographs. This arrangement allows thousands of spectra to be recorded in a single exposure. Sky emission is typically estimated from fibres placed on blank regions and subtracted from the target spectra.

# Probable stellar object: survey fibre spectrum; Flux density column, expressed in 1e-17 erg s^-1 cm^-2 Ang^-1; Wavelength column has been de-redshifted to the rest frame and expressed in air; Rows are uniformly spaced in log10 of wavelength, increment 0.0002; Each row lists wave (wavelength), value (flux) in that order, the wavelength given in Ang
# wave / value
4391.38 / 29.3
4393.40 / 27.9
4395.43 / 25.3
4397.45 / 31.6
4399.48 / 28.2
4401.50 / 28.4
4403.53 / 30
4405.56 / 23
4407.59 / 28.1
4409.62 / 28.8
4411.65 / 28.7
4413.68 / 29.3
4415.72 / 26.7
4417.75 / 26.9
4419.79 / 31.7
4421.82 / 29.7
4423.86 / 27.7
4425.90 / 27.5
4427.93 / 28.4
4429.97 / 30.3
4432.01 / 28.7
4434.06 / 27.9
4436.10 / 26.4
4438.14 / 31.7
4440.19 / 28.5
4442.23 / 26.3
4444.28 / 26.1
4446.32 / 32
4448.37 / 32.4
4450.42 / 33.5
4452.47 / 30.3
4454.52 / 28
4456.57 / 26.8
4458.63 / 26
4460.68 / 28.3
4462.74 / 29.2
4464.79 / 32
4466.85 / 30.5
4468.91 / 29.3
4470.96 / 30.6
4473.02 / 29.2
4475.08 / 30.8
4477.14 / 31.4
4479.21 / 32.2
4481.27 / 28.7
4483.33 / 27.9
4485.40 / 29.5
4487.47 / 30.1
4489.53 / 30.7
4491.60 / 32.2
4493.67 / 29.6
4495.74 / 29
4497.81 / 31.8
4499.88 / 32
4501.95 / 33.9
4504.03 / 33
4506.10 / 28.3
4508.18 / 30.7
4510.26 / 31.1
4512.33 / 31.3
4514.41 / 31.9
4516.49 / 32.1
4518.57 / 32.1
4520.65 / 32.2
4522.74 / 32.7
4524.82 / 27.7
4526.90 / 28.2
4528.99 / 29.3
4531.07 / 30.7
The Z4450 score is 29.2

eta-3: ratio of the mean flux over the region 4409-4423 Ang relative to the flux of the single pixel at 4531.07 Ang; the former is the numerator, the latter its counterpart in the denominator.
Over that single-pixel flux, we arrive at 0.94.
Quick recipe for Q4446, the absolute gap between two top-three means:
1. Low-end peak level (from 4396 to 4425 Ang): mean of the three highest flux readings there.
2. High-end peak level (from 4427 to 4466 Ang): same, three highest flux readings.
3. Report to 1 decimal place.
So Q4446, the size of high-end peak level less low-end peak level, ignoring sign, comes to 1.5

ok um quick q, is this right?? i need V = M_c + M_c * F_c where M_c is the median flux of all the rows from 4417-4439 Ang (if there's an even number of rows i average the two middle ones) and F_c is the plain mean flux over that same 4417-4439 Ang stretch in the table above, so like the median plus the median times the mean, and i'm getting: 847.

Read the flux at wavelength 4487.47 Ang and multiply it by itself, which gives 906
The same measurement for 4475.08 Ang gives 949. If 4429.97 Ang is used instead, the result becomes 918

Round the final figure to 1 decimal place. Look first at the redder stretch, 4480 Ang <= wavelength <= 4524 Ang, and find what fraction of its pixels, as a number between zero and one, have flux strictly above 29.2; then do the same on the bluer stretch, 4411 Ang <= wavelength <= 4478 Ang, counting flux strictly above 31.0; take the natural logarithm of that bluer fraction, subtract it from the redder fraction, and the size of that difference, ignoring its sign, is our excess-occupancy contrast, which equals 2.4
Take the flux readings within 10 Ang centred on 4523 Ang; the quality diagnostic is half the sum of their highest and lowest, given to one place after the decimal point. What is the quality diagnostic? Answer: 30.2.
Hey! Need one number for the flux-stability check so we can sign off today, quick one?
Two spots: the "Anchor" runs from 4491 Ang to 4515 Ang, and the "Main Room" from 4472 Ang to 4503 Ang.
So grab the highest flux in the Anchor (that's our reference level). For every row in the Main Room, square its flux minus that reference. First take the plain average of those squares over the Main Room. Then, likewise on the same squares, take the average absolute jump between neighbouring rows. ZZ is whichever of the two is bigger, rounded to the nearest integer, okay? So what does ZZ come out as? 13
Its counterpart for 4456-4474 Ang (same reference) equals 26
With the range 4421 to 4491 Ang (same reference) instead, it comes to 24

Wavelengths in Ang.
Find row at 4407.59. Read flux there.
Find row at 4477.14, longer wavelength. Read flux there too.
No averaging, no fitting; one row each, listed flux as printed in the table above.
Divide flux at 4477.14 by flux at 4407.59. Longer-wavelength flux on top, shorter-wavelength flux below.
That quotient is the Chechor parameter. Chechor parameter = 1.12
